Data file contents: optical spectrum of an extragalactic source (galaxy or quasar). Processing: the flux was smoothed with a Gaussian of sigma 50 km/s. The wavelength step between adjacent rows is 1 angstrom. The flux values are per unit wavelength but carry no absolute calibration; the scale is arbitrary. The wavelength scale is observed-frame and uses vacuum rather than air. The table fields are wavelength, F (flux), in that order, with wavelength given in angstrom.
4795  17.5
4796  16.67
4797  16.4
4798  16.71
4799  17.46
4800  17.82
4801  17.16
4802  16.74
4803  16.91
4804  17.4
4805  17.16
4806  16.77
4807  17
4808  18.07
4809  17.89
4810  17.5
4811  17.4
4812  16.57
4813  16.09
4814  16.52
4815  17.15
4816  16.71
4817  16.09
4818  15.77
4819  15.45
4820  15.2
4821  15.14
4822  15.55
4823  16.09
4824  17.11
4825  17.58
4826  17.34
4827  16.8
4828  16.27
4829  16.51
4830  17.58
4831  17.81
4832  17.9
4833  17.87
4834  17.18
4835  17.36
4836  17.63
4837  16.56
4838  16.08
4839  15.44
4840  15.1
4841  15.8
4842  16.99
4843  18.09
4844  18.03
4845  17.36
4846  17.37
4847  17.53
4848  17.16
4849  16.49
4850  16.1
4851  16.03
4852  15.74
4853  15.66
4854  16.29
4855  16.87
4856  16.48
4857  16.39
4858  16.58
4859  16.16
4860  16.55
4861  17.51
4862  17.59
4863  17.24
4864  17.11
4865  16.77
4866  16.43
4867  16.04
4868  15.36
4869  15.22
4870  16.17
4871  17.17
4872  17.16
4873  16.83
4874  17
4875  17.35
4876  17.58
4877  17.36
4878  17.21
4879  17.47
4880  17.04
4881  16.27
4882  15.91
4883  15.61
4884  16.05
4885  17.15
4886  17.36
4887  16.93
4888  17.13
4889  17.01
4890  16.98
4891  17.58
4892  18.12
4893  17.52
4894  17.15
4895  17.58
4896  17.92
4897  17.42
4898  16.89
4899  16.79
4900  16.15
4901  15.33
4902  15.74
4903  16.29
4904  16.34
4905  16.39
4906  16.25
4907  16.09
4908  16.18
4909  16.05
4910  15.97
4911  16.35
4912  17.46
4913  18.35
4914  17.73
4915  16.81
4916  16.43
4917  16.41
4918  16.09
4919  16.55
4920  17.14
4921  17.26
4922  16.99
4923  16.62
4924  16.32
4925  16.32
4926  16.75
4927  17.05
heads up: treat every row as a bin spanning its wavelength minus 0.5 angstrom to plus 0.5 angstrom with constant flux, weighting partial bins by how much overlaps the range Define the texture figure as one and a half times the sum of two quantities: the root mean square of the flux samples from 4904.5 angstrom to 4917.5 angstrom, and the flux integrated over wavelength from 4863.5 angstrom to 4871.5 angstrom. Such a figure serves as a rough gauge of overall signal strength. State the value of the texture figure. 220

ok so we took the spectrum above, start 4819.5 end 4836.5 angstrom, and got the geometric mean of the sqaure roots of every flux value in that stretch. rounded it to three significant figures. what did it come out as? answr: 4.11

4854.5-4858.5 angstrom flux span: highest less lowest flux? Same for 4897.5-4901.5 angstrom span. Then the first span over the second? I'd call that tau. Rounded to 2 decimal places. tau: 0.31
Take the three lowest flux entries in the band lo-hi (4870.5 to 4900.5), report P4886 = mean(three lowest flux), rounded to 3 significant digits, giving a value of 15.9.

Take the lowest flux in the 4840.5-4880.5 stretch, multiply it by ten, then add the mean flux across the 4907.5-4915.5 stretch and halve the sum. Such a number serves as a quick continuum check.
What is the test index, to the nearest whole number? 85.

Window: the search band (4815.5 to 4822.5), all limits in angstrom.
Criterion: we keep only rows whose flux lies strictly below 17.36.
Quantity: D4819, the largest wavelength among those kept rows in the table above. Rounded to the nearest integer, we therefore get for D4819 4822 angstrom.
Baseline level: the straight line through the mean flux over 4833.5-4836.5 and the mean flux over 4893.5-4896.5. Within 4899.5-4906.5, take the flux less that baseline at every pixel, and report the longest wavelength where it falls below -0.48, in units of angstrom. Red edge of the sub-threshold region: 4906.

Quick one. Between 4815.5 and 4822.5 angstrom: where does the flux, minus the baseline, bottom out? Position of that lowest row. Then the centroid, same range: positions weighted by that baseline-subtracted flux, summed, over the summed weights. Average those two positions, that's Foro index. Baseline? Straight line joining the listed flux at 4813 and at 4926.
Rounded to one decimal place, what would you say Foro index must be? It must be 4821.0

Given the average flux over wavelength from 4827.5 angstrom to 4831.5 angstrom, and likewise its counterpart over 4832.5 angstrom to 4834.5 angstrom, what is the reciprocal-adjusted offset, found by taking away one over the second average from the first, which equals 16.99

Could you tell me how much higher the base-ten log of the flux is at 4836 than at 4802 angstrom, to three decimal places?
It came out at 0.022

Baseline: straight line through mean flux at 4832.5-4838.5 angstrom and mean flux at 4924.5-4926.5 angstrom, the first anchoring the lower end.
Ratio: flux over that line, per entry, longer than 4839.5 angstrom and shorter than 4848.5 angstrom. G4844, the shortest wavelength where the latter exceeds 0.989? 4842 angstrom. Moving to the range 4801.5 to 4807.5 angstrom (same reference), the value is 4804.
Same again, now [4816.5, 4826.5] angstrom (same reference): 4824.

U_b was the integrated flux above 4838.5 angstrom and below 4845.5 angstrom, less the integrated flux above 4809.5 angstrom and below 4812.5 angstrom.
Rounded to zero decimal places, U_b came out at 65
